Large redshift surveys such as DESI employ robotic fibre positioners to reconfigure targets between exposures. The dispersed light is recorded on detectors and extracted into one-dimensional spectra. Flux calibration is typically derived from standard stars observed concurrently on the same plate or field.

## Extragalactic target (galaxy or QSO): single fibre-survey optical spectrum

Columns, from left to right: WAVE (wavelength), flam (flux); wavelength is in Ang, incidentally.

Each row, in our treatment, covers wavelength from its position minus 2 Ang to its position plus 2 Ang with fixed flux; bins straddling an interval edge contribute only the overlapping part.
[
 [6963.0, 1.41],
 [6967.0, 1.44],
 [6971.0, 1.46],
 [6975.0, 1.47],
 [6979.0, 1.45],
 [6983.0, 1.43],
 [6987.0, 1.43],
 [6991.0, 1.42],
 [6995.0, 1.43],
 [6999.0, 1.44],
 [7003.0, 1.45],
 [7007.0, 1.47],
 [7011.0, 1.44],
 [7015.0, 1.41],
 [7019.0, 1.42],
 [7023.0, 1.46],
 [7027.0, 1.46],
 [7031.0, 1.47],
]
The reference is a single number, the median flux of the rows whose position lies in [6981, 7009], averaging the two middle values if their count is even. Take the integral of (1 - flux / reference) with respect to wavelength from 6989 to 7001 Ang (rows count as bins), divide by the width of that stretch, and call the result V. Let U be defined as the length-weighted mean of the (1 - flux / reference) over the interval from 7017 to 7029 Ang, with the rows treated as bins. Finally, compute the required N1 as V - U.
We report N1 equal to 0.012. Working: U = -0.012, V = 0.0000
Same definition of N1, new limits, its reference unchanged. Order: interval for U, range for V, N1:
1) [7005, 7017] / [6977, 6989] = 0.002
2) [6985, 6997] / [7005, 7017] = -0.009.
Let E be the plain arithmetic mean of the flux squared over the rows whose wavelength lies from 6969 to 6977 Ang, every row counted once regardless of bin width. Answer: 2.15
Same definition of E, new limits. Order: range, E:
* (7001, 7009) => 2.13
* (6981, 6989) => 2.04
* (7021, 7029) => 2.13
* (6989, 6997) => 2.03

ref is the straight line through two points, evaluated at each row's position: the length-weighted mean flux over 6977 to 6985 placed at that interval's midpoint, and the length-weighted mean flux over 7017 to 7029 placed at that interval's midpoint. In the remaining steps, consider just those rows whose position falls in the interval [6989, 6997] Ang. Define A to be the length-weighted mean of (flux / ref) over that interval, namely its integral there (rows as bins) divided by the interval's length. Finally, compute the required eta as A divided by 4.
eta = 0.247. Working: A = 0.988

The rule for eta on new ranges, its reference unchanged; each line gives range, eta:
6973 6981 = 0.254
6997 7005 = 0.250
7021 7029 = 0.252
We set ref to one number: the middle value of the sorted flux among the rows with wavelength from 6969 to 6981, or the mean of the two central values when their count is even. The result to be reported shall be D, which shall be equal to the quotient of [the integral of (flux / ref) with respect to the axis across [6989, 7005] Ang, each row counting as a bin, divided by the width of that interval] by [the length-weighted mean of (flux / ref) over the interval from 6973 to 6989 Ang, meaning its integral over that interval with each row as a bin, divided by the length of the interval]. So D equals 0.99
